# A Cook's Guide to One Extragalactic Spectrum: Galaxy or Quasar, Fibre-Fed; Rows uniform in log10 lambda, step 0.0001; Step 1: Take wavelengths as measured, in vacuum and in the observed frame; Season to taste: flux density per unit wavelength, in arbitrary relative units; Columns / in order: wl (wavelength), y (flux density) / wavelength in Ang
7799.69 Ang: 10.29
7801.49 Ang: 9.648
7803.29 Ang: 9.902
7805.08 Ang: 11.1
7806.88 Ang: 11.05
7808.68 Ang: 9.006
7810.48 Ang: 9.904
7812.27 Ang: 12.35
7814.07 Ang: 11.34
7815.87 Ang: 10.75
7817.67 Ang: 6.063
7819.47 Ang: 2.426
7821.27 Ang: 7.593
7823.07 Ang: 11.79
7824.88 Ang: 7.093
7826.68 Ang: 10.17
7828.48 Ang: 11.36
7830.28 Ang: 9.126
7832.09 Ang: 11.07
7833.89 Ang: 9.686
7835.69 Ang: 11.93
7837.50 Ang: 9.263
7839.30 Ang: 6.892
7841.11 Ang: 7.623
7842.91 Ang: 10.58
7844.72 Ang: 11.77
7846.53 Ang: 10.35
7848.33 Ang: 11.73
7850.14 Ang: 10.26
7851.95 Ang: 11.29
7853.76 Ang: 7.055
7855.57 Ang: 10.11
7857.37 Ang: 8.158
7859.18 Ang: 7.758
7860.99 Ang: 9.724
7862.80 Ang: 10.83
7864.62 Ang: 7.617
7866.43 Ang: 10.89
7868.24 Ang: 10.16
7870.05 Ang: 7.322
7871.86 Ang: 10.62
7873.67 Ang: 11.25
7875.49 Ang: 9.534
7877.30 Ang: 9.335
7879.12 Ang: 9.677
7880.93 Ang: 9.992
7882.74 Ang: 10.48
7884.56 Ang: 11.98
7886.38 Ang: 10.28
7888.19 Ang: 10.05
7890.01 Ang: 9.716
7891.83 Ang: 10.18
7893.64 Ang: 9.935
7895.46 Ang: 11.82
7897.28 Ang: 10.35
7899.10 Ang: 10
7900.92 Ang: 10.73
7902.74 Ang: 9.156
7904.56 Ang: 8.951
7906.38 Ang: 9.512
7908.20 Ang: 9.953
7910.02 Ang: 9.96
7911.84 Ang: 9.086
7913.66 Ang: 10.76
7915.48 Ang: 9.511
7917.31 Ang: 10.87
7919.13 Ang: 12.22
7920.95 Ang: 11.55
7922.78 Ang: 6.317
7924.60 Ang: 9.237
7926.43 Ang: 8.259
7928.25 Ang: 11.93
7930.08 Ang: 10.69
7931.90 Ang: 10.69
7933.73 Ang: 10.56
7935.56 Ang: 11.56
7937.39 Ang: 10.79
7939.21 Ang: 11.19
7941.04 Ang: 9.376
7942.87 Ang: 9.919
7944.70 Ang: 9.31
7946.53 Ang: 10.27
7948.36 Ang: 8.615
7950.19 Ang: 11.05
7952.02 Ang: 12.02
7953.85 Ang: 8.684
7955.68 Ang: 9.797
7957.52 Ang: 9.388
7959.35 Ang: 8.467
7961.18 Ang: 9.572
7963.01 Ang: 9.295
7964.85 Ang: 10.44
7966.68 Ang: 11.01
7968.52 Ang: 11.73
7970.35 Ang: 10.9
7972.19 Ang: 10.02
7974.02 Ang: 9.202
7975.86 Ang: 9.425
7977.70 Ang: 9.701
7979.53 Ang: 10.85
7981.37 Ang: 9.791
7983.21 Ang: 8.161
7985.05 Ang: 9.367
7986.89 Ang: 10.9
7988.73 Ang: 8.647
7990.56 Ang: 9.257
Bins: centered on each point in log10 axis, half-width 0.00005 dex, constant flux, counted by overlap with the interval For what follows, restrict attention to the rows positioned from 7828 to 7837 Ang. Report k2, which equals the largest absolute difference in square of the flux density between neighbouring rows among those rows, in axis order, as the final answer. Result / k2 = 49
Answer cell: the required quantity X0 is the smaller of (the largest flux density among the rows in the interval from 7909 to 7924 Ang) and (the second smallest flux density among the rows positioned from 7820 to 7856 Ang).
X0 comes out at 7.1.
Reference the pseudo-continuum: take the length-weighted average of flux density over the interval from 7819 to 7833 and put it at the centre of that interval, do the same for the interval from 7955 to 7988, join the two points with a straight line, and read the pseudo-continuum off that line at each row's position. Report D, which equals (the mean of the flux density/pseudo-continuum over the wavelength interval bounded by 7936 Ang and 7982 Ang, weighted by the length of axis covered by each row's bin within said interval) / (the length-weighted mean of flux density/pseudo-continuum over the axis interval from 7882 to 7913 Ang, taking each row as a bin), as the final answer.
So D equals 0.956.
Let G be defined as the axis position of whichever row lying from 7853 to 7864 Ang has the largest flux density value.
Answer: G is 7862.80 Ang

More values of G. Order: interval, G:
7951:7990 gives 7952.02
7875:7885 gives 7884.56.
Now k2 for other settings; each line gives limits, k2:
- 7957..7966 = 23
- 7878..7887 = 38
